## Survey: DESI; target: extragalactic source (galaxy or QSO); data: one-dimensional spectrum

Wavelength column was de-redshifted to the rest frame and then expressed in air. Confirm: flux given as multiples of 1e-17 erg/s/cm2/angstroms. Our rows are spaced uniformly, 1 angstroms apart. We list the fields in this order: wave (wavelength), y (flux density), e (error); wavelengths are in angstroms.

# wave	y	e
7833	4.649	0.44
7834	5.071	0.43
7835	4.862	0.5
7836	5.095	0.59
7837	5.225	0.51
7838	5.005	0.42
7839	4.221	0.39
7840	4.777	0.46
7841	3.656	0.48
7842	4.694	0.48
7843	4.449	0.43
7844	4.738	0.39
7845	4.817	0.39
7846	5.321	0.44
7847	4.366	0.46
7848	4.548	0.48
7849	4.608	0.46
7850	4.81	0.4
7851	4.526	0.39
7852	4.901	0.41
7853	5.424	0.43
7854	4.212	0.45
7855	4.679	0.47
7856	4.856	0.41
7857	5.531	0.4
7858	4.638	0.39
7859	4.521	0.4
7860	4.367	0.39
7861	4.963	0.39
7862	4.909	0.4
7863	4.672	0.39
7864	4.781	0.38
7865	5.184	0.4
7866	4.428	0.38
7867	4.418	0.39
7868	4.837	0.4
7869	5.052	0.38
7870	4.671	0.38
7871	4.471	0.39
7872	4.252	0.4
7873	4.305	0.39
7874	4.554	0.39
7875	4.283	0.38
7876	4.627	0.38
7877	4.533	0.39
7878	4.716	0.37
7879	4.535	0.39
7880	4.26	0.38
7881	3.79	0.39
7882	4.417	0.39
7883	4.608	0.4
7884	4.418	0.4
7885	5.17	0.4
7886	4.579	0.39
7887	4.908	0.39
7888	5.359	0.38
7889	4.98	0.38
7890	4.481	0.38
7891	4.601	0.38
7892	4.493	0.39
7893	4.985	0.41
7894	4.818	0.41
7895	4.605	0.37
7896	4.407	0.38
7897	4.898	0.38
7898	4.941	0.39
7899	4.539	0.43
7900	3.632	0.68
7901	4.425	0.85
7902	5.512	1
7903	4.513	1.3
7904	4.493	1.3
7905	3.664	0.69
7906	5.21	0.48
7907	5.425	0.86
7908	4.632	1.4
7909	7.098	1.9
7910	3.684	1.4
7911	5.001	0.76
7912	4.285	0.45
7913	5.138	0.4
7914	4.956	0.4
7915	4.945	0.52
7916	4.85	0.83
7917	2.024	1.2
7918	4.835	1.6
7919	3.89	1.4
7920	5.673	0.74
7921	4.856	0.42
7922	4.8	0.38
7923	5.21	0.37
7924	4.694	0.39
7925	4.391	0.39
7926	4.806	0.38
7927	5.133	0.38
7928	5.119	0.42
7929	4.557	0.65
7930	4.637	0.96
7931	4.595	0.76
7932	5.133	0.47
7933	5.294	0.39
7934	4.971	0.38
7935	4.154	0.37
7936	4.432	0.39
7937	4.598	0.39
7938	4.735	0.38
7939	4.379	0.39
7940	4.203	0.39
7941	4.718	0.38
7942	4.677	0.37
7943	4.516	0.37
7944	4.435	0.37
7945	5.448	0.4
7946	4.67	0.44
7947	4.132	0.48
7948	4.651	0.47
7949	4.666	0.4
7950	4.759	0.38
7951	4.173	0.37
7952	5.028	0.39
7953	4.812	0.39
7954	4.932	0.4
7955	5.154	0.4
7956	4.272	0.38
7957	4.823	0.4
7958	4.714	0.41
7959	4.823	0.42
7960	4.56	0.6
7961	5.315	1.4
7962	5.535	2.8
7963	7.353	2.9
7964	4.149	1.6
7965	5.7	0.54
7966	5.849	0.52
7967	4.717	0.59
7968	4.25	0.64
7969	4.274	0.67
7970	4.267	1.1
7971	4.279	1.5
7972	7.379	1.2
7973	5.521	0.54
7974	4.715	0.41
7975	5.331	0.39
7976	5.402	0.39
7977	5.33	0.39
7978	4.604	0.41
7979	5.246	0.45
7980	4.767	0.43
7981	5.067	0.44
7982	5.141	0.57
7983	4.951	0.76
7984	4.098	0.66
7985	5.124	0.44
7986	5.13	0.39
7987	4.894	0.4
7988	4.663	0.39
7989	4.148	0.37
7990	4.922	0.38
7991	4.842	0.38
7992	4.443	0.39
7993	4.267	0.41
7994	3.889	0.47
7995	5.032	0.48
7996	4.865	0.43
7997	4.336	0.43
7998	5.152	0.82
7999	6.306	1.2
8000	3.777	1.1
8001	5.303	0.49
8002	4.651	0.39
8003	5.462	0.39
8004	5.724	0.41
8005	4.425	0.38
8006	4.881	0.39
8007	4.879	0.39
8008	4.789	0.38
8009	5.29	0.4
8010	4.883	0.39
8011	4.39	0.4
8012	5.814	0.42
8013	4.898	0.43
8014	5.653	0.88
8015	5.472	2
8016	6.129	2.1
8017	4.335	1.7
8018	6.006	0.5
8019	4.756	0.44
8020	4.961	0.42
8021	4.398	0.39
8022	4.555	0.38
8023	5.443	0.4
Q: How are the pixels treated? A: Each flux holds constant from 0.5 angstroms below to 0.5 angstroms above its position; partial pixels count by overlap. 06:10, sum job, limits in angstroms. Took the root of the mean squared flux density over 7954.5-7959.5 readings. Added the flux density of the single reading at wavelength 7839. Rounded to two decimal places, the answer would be 8.99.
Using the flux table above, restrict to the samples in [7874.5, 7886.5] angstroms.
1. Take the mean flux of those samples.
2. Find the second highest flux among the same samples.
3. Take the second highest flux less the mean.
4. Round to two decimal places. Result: 0.22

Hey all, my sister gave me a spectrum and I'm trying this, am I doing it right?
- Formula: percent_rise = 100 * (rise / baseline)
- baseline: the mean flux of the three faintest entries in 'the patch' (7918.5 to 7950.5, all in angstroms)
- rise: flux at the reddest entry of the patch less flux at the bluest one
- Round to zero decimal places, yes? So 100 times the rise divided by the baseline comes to 21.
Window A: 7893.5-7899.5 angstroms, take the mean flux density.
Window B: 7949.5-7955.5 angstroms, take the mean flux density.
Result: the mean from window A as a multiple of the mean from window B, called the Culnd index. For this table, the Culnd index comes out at 0.98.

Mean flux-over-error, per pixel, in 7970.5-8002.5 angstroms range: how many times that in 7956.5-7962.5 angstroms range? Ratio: 1.3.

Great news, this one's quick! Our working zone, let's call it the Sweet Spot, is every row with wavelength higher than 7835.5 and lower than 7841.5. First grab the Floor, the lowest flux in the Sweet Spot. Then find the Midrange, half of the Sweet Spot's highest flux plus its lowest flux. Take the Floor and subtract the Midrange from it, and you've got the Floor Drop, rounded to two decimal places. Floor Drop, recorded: -0.78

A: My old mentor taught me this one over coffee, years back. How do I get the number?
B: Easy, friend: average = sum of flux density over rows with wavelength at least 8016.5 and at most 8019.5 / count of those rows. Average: 5.0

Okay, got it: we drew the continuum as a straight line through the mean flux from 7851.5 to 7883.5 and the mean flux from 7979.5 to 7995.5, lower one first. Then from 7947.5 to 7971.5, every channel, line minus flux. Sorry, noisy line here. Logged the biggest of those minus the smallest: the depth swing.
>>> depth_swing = 3.2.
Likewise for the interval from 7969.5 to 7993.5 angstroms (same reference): 3.3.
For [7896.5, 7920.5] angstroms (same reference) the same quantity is 5.1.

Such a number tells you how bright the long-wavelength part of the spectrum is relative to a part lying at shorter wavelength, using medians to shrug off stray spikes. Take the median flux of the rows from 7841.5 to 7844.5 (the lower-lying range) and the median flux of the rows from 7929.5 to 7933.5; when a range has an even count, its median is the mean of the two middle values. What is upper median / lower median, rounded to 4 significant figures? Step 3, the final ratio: 1.041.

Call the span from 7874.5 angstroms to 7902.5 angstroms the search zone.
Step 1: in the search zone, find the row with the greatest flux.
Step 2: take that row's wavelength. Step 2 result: 7902 angstroms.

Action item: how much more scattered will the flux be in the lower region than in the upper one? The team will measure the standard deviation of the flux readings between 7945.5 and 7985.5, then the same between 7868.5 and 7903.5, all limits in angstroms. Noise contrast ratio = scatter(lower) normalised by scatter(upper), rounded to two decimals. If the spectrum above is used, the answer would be 0.52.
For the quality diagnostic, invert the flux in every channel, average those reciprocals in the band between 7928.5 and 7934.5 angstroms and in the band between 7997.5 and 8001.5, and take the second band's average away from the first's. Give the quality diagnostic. 0.005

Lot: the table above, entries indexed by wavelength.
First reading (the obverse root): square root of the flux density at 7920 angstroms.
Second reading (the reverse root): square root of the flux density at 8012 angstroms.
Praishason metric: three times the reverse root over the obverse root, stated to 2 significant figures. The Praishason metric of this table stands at 3.0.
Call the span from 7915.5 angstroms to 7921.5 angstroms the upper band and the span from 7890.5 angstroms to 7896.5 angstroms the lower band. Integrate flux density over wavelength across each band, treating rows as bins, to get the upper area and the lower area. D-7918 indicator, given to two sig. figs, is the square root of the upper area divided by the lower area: 0.97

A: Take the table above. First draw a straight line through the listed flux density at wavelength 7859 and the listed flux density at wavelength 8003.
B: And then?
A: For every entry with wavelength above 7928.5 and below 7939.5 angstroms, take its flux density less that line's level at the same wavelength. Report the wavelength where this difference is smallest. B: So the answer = 7935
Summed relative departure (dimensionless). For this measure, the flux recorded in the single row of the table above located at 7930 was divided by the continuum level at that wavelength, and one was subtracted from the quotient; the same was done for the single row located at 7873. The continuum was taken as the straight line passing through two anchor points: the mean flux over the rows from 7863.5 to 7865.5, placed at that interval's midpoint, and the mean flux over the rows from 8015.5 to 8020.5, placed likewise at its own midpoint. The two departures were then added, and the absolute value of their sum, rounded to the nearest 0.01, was 0.23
